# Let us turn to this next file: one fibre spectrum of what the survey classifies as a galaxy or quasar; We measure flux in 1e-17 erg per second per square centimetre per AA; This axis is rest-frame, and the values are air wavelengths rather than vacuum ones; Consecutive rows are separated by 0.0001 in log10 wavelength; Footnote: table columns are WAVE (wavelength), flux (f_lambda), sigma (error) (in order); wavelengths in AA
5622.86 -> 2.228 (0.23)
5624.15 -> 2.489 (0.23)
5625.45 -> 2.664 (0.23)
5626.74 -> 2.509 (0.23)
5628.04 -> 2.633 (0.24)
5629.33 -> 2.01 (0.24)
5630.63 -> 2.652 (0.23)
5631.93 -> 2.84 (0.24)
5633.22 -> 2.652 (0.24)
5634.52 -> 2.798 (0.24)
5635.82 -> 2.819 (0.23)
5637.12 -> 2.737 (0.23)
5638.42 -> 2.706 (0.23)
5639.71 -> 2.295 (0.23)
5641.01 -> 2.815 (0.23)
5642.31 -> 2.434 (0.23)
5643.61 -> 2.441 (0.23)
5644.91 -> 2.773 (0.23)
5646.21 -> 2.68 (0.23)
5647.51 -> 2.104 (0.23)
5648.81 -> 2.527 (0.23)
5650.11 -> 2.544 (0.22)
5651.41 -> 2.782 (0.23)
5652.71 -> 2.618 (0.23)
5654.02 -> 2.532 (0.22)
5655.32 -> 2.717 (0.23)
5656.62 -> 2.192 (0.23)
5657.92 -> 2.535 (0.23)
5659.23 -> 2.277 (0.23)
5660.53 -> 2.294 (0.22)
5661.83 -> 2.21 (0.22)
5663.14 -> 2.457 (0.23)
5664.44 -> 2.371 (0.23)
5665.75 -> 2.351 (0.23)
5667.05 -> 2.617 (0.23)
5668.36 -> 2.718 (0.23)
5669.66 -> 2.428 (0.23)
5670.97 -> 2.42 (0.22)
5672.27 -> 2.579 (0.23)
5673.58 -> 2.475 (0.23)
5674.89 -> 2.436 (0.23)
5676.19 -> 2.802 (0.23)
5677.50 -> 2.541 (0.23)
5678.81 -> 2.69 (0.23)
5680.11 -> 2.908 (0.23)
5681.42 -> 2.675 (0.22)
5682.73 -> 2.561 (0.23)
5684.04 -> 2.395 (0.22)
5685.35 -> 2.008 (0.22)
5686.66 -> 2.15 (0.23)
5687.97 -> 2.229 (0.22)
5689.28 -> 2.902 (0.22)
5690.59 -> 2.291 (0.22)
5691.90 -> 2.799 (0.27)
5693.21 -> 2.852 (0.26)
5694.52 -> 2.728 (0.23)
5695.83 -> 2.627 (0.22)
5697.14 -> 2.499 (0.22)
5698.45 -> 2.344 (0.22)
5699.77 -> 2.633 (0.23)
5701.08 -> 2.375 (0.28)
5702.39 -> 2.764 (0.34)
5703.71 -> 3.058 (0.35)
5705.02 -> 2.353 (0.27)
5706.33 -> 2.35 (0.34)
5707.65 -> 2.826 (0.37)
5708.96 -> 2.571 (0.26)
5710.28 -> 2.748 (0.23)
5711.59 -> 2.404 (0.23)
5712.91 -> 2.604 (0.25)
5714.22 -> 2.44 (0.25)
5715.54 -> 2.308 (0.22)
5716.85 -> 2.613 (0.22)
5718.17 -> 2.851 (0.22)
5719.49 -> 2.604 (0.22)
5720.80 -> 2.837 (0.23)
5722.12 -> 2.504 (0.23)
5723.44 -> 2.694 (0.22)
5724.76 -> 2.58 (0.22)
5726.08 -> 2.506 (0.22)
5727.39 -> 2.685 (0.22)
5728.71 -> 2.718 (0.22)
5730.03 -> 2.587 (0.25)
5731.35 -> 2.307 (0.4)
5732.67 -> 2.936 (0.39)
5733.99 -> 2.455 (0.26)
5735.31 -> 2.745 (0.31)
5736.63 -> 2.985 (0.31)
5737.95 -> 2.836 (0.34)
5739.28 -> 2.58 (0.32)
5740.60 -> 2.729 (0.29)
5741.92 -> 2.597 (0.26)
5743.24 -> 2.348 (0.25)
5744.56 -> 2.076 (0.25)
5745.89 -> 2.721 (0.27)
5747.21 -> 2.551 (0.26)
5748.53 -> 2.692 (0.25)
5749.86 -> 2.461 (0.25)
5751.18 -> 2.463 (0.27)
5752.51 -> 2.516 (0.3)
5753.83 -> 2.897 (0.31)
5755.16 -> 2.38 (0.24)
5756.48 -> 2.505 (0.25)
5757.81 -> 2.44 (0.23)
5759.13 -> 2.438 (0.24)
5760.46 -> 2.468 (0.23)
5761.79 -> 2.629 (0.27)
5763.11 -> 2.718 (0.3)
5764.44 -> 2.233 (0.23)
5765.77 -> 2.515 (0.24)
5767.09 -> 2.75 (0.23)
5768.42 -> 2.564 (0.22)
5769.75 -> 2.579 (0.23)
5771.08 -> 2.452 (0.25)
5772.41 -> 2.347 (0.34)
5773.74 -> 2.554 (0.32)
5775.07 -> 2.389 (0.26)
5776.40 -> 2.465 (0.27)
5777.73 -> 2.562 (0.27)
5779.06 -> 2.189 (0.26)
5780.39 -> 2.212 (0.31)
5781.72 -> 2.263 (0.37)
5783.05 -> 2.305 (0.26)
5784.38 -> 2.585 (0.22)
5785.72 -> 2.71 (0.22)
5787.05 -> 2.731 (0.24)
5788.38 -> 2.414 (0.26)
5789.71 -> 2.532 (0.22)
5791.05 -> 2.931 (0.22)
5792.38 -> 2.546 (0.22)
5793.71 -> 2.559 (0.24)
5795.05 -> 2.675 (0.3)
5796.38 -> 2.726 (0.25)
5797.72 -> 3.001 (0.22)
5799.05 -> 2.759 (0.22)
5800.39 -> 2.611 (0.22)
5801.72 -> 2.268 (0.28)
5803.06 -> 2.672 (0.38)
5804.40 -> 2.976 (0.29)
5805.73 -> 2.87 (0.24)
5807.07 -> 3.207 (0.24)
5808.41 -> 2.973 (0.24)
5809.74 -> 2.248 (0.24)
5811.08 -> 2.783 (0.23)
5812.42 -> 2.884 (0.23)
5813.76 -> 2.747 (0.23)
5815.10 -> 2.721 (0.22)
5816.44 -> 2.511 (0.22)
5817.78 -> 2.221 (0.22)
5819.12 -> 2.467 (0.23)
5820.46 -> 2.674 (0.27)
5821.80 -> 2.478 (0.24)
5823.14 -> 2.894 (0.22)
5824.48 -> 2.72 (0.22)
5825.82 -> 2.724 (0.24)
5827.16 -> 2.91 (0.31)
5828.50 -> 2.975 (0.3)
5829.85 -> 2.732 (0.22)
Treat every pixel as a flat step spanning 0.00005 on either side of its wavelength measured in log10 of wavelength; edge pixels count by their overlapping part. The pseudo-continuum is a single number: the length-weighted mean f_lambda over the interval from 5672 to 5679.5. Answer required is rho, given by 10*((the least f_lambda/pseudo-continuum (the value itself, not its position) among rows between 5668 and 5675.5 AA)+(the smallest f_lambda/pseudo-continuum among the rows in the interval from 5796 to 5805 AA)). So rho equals 18.1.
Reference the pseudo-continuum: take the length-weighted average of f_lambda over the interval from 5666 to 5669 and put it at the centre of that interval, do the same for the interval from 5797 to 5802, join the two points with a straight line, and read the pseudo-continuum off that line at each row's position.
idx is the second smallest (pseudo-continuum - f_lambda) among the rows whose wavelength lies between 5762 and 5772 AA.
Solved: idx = -0.05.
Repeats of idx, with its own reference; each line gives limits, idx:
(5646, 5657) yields -0.10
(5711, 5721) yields -0.19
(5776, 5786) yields 0.10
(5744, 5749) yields -0.03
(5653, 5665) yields 0.08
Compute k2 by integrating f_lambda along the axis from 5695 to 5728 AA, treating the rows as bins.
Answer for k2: 86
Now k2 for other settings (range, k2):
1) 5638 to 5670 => 80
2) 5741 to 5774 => 83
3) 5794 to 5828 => 92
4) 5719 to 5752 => 86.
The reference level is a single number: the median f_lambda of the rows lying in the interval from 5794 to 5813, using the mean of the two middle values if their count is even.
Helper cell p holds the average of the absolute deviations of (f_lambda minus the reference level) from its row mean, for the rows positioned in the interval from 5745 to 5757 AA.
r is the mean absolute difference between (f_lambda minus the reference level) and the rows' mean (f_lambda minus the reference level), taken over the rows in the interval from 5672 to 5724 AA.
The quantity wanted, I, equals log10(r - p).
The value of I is -1.3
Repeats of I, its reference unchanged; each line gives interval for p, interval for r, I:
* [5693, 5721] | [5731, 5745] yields -1.2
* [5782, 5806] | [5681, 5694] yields -1.0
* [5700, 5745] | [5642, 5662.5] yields -2.8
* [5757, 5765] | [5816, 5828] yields -1.2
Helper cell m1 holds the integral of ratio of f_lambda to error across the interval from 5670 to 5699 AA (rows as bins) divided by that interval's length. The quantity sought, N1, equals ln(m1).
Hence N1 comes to 2.41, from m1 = 11.1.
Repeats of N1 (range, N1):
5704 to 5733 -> 2.35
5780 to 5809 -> 2.37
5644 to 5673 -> 2.39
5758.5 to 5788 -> 2.27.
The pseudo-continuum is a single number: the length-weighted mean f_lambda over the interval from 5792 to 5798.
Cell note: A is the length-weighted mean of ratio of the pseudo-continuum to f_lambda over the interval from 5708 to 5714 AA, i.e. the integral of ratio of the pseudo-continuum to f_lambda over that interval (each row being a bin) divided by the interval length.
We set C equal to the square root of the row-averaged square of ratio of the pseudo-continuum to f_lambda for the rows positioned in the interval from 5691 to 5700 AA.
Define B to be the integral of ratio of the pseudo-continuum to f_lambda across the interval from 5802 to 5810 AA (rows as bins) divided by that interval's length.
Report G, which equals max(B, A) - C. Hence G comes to 0.02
